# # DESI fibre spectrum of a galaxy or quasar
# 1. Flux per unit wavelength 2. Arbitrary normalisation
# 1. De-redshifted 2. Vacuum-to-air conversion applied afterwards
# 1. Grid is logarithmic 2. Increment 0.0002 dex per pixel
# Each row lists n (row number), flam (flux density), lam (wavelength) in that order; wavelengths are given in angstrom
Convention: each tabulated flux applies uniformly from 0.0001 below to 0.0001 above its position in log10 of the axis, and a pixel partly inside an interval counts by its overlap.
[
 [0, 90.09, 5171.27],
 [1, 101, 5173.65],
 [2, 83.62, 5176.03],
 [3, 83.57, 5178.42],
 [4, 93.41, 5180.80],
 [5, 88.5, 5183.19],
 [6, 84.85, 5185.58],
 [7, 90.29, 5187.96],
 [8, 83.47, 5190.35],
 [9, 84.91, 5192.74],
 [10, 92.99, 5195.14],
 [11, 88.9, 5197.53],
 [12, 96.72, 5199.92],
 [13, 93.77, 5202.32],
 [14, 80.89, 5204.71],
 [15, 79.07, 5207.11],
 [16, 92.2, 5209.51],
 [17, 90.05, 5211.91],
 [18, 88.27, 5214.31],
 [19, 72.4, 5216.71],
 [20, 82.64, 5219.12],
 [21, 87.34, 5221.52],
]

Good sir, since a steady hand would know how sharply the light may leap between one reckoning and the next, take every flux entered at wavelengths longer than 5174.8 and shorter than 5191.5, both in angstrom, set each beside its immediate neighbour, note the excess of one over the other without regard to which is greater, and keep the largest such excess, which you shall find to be 10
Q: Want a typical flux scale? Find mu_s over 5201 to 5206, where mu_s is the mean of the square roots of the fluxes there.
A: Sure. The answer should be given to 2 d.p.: 9.34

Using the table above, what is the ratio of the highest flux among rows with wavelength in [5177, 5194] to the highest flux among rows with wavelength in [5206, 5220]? 1.01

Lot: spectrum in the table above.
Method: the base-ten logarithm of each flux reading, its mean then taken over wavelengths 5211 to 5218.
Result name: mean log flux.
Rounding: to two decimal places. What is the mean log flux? 1.92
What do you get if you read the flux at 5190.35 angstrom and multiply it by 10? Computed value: 835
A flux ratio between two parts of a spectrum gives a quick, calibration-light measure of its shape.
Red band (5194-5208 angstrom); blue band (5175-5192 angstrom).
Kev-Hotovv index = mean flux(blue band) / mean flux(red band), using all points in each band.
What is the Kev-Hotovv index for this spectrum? 0.98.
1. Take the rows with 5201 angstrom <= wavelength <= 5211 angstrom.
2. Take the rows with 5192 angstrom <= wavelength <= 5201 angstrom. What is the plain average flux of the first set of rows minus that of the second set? -4.4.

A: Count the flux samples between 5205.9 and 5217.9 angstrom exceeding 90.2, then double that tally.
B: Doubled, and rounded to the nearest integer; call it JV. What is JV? 2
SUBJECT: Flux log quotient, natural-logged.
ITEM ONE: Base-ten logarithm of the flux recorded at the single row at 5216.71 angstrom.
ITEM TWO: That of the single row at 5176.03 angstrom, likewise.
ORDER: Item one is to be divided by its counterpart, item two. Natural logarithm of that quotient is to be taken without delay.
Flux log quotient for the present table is -0.033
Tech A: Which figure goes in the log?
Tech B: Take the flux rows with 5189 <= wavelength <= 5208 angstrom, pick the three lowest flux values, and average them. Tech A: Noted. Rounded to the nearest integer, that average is 81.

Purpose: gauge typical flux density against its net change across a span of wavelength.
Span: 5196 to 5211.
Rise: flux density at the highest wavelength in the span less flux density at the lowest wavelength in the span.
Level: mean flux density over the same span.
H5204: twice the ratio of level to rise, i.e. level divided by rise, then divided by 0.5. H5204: 54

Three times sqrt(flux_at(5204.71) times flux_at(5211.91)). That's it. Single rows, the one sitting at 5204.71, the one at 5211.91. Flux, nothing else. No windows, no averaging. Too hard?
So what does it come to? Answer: 256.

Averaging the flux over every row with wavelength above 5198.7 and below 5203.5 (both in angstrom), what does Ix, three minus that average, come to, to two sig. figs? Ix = -92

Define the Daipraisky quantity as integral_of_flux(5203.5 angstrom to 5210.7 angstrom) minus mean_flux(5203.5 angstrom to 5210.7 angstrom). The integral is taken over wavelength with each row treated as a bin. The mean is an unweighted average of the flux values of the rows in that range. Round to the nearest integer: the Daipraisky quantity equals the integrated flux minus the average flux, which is 521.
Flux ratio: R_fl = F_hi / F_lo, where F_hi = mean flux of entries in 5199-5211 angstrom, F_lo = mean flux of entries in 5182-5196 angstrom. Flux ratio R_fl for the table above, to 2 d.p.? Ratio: 1.01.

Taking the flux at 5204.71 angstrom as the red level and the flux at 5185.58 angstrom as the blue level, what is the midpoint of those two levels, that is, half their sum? 83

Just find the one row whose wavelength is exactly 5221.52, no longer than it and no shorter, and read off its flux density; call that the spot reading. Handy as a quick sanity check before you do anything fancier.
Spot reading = 87.34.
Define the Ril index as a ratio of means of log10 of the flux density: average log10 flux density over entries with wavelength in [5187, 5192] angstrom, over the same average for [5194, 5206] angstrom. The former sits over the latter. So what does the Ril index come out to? 0.99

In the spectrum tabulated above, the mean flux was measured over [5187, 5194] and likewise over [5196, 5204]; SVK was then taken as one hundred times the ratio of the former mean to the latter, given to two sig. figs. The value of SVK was 93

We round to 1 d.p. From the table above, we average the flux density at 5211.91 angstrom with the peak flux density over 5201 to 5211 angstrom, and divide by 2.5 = 36.8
